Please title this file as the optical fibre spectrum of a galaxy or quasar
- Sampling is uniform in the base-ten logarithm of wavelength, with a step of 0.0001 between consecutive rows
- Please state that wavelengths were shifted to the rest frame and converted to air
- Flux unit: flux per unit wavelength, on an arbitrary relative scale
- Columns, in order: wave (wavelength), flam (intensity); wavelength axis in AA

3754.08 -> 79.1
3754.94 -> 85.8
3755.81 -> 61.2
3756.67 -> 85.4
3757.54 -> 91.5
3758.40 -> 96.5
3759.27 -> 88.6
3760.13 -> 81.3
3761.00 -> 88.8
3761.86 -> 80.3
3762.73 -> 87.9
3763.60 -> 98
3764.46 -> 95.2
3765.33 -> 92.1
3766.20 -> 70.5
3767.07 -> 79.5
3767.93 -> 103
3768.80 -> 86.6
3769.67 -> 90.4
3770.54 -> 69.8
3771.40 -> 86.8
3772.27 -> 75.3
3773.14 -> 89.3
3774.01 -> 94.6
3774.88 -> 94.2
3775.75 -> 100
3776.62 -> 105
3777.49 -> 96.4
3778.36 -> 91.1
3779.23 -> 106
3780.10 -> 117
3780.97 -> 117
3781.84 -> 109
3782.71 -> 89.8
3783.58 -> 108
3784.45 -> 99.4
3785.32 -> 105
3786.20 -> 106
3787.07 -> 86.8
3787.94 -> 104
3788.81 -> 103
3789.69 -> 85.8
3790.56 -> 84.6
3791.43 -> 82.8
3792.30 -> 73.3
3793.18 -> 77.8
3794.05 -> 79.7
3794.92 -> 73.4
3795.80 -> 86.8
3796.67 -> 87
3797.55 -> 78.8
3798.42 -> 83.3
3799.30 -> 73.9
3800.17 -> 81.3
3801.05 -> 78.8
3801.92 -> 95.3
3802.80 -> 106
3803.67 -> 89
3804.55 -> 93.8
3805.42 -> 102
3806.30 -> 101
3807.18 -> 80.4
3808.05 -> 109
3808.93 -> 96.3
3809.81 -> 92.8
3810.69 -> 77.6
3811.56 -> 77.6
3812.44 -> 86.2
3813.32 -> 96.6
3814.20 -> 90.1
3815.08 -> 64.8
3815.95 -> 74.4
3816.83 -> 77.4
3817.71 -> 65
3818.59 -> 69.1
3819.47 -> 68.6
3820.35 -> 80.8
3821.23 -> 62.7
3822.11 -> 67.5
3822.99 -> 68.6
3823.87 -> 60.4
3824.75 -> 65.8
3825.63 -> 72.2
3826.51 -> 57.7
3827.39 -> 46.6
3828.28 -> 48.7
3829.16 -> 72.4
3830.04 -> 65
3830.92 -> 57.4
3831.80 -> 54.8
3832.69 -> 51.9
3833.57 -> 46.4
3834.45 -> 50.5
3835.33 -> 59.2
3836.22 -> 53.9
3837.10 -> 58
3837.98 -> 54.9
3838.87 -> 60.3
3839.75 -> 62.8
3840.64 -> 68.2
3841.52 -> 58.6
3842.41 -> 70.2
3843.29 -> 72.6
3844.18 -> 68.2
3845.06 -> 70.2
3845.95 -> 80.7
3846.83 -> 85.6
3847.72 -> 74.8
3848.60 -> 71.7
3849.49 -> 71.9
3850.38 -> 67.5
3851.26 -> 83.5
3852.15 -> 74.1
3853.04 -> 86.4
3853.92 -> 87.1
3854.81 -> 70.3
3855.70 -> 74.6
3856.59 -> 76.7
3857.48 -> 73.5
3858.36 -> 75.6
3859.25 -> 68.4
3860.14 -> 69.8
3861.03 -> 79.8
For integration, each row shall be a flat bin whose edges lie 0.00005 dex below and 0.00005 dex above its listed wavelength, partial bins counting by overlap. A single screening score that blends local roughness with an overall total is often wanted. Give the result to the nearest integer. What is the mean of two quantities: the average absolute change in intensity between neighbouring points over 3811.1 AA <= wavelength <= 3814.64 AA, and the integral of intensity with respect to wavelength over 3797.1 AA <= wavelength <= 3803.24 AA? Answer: 266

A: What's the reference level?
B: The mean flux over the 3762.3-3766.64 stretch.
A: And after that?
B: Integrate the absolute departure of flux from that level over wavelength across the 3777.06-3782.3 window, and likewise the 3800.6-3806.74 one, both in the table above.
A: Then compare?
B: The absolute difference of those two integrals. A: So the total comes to 34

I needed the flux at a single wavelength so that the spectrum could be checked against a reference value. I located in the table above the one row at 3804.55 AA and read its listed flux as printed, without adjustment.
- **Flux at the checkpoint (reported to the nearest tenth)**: 93.8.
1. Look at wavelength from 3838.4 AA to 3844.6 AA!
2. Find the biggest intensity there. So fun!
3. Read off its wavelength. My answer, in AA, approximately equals 3843.29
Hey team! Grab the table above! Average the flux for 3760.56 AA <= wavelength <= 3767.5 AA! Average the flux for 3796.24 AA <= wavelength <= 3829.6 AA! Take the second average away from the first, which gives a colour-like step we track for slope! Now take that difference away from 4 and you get -3.6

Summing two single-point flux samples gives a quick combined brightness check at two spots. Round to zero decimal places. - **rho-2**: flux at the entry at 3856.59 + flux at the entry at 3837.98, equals 132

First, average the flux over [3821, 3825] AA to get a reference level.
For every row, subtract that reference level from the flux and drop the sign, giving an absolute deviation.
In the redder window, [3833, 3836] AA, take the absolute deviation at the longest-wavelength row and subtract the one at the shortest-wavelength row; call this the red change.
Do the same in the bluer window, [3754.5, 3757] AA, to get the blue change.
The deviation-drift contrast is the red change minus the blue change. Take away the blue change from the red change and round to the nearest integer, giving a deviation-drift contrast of -12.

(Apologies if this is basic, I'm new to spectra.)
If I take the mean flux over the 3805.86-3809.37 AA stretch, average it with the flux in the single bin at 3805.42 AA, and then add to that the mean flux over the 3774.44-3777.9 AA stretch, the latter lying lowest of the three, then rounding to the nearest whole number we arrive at 198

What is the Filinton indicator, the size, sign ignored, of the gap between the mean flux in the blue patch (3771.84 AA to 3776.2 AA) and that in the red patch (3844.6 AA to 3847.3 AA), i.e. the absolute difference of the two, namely 12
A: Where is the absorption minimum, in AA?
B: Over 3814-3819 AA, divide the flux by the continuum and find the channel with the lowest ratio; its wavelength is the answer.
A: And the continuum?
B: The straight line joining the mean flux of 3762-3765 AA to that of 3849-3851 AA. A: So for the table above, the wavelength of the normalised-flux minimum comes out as 3815.08 AA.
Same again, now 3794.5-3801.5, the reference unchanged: 3794.92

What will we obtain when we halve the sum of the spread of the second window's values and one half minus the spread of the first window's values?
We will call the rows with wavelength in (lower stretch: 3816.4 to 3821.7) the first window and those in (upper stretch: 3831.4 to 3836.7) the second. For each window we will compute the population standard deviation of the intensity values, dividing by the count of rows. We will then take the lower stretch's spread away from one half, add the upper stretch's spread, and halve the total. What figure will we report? -1.0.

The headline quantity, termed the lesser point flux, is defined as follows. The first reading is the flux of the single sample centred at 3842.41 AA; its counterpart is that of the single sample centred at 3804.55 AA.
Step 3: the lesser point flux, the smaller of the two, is 70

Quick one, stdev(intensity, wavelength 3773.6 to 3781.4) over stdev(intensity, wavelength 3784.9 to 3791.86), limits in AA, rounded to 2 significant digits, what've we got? 0.92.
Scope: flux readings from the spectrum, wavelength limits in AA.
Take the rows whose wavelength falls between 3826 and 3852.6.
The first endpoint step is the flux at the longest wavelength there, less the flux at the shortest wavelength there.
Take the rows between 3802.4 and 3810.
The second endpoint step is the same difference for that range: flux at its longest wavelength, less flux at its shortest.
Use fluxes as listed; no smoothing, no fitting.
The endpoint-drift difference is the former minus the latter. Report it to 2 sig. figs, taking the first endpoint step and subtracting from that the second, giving 30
